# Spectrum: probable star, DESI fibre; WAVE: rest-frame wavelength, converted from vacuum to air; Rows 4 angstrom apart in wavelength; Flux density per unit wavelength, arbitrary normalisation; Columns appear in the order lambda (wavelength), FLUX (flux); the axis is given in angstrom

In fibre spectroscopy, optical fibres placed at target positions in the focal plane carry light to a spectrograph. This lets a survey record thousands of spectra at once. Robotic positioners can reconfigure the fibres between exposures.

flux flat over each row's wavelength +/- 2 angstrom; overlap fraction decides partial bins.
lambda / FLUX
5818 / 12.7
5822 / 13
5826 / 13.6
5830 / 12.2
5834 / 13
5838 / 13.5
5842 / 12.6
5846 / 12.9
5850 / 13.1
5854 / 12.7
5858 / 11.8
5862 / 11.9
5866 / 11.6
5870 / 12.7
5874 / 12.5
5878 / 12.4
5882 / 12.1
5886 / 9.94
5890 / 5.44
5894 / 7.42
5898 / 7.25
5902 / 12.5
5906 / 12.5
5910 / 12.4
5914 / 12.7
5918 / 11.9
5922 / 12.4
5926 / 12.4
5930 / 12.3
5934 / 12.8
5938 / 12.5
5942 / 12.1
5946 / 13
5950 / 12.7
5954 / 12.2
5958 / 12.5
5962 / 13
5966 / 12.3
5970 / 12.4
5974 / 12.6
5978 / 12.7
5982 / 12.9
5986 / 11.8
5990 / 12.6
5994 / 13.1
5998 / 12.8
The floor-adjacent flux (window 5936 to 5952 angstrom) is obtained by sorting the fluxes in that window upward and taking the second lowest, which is 12.5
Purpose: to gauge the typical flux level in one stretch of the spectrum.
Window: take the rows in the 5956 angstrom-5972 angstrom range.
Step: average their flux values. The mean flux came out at 12.55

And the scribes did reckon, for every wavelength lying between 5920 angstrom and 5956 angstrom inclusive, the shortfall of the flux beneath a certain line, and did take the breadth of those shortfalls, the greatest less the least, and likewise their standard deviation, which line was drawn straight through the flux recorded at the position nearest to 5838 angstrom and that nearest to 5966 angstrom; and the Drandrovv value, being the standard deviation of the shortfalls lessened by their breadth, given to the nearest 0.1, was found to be -0.6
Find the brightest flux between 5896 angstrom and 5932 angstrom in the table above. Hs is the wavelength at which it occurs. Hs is 5914 angstrom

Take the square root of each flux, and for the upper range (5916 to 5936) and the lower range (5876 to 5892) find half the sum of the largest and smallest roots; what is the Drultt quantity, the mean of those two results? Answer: 3.22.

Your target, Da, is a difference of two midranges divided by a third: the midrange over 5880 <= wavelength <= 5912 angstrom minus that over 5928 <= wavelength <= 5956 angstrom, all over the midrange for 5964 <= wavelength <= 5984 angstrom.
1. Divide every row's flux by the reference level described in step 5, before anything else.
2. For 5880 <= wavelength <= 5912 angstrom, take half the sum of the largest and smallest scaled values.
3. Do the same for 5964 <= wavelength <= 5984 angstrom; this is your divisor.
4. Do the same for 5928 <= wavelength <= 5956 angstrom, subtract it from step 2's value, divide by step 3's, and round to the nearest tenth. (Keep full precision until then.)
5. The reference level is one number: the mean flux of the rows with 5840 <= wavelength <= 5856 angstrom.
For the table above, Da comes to -0.3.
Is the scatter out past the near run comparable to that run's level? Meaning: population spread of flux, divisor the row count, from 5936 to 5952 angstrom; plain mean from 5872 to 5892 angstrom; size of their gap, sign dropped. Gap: 10.1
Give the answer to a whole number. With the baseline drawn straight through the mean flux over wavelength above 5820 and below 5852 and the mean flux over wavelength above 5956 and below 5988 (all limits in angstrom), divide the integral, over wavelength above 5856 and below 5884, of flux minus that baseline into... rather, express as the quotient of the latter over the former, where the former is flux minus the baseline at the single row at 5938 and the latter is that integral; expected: 145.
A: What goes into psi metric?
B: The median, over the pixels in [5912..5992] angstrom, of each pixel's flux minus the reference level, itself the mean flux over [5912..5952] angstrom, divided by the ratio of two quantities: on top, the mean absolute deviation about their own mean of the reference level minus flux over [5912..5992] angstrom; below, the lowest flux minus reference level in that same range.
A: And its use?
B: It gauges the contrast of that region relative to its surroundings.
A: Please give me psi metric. -0.1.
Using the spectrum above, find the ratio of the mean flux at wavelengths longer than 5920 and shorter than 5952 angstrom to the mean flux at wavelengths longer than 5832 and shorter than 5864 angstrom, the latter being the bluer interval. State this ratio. 0.99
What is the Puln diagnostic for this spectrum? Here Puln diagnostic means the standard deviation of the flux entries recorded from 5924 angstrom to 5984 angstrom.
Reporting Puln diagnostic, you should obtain 0.3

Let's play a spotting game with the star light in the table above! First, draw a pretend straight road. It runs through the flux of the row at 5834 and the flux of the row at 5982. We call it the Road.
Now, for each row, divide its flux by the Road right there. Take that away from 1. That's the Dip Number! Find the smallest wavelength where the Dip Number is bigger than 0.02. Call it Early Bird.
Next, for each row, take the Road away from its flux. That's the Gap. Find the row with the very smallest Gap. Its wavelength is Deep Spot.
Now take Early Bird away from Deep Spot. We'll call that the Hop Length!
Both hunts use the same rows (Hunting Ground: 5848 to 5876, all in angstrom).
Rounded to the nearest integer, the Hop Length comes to 12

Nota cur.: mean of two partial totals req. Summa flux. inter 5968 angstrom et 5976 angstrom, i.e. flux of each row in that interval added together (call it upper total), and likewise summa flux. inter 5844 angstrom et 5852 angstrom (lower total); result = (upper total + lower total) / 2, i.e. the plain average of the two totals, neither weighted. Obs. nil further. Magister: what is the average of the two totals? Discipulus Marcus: 25.5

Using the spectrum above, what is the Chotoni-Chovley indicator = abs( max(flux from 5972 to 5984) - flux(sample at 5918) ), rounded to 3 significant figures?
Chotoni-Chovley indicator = 1.00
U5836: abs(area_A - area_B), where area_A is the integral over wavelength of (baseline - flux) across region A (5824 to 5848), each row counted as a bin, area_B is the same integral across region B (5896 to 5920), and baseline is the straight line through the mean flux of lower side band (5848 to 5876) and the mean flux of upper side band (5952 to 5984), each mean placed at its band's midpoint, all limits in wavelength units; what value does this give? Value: 38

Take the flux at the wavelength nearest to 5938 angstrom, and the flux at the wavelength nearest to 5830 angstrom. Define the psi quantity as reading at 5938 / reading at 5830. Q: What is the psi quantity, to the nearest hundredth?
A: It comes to 1.02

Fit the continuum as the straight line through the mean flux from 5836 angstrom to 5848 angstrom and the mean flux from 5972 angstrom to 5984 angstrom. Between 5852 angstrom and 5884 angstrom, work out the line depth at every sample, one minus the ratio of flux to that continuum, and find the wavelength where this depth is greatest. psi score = 5866 angstrom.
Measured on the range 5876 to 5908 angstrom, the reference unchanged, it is 5890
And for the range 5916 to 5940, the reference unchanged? 5918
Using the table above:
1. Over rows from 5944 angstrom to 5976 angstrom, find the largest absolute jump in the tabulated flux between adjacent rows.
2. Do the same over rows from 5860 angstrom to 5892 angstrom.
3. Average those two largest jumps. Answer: 2.60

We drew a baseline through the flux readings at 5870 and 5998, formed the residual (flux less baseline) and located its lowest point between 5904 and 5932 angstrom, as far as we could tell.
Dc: 5918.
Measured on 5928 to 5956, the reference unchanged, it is 5942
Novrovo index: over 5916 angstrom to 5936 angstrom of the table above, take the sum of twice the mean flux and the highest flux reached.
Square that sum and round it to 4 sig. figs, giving 1408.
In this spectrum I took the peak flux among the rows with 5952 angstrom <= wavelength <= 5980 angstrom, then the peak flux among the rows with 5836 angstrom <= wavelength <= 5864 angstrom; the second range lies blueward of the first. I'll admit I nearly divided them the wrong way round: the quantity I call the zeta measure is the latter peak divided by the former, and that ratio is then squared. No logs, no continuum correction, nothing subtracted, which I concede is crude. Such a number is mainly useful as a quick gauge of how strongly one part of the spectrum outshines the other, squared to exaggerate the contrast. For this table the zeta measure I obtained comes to 1.08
